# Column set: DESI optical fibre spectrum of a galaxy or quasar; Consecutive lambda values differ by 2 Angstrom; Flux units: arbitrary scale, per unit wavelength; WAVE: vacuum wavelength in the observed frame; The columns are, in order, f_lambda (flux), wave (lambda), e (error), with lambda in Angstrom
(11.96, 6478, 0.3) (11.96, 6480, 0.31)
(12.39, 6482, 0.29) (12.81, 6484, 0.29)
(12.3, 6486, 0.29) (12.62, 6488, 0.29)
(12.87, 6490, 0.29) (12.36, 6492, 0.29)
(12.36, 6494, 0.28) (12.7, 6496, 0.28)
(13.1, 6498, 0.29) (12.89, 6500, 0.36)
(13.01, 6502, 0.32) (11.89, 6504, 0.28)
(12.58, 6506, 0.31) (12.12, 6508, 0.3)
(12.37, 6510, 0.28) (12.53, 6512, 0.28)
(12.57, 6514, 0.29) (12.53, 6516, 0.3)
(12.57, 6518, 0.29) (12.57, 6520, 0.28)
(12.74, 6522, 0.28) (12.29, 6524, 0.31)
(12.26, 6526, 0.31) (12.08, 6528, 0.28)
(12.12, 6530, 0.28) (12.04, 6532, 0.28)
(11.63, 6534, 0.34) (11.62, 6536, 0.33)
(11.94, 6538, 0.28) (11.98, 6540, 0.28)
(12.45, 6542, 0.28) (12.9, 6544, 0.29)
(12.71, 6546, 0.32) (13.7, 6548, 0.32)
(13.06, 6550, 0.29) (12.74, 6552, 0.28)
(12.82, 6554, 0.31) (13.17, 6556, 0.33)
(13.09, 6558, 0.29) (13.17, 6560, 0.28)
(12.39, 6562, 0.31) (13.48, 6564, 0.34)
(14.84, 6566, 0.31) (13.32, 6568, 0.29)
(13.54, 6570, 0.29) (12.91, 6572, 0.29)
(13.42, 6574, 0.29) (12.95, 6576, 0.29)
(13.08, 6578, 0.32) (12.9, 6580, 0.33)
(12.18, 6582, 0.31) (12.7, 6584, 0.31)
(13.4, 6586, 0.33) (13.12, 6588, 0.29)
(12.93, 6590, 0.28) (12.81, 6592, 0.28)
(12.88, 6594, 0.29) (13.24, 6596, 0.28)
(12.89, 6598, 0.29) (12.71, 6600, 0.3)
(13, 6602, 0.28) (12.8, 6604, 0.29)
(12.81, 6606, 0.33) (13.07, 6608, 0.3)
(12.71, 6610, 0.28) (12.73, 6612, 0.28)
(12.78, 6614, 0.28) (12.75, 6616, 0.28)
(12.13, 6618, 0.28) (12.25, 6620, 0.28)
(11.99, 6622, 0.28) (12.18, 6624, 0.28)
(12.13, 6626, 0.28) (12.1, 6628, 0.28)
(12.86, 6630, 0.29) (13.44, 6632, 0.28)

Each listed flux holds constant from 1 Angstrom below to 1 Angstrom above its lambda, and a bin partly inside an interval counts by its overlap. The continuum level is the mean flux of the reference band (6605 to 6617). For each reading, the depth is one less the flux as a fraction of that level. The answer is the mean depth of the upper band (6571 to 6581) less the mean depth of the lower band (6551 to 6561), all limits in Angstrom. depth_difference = 0.00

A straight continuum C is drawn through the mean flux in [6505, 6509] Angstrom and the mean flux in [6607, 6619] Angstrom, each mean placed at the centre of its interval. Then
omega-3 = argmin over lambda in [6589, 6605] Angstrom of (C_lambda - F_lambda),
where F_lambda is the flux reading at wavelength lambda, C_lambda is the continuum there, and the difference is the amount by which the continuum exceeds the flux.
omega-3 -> 6596 Angstrom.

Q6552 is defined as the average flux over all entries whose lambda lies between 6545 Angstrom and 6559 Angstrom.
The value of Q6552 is 13.04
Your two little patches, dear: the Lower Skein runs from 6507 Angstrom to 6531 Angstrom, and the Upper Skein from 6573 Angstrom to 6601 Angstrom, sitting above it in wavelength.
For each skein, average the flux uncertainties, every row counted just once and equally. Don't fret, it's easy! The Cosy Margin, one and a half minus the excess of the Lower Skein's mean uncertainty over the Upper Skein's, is 1.509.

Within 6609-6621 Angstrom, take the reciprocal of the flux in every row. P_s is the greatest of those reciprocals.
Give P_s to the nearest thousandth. 0.082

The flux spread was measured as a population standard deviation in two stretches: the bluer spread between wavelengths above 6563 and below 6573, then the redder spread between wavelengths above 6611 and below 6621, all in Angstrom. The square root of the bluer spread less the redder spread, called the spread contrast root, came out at 0.61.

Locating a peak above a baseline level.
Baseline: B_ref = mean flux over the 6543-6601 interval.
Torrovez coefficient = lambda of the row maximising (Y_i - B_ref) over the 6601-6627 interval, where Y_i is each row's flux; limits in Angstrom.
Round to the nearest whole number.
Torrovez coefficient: 6608 Angstrom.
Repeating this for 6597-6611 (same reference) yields 6608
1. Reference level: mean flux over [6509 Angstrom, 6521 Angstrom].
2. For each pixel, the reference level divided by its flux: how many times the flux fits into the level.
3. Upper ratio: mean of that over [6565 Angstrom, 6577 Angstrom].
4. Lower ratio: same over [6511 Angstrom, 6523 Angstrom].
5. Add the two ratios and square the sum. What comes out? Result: 3.706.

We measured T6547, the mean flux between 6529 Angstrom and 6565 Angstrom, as 12.6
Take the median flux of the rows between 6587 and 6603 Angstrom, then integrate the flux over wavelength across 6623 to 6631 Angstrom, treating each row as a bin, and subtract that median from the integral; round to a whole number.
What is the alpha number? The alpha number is 86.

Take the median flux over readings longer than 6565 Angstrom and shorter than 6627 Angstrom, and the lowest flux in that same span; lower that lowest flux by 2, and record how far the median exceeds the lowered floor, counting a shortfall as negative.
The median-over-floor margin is 2.89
